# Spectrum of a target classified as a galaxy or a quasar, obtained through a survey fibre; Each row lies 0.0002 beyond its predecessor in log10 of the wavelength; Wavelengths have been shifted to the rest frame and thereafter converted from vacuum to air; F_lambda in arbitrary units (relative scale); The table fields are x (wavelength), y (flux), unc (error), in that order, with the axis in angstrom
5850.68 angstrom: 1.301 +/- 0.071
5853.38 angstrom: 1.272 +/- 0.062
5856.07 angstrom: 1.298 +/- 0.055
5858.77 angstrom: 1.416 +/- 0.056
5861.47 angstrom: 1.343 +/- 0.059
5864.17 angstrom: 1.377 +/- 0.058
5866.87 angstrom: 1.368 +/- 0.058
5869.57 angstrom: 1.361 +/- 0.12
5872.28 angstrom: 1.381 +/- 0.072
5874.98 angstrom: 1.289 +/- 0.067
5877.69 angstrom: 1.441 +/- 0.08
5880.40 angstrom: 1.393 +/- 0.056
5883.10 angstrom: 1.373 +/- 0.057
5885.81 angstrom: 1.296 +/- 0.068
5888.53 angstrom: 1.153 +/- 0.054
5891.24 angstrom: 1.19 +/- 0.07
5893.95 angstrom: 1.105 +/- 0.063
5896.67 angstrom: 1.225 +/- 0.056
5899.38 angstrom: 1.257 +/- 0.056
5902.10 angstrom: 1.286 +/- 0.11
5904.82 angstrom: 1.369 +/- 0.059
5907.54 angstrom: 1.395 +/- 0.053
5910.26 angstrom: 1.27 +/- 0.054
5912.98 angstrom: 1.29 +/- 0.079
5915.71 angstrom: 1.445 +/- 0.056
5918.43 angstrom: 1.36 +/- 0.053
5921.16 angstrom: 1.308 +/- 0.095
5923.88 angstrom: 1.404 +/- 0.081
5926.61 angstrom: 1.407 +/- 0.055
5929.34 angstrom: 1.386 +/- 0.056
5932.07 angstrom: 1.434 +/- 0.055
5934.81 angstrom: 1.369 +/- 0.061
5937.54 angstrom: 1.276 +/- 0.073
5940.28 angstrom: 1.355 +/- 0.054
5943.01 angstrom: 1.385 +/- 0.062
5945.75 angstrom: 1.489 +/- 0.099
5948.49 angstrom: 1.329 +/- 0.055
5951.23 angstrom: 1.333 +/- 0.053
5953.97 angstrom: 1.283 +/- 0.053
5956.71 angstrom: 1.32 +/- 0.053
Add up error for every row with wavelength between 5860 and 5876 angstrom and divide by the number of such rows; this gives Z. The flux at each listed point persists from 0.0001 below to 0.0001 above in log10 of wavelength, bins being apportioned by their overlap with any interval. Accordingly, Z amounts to 0.0723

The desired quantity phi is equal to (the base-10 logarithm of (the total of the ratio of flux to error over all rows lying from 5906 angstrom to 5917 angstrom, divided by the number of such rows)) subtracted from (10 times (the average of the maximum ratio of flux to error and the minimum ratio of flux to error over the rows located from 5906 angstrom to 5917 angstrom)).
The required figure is 212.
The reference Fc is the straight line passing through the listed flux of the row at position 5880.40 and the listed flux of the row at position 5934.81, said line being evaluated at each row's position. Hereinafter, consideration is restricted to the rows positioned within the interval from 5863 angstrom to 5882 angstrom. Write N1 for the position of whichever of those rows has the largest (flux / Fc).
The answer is 5877.69 angstrom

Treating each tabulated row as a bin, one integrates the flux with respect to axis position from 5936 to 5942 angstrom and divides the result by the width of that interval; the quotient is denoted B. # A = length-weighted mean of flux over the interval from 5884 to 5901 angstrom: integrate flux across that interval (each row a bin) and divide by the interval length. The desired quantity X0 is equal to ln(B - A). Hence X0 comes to -2.2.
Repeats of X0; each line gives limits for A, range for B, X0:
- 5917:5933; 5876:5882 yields -3.7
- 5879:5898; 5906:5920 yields -2.3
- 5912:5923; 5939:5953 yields -3.9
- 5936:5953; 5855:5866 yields -7.6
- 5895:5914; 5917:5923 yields -3.1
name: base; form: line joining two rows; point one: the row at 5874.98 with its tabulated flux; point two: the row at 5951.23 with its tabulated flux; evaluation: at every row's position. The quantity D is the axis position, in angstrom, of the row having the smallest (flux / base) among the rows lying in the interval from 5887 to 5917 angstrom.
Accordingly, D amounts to 5893.95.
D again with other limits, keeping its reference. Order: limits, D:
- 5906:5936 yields 5910.26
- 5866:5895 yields 5893.95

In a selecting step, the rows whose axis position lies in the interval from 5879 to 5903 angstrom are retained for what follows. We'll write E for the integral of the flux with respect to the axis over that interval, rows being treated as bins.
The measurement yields 30.1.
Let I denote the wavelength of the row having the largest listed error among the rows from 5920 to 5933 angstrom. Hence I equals 5921.16 angstrom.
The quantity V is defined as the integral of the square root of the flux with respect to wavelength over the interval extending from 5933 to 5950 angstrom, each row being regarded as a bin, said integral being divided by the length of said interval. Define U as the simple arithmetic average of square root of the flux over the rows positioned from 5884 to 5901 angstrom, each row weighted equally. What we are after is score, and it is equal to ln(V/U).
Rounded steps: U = 1.10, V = 1.17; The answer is 0.064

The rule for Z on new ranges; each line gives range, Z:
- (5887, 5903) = 0.0682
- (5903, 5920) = 0.0590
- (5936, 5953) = 0.0660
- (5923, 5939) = 0.0635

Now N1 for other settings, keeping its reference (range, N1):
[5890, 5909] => 5907.54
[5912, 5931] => 5915.71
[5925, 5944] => 5932.07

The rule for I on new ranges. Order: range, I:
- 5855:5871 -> 5869.57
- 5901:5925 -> 5902.10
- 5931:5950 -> 5945.75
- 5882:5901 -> 5891.24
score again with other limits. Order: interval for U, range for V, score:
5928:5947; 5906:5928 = -0.009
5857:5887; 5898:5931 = -0.007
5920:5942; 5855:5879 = -0.001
